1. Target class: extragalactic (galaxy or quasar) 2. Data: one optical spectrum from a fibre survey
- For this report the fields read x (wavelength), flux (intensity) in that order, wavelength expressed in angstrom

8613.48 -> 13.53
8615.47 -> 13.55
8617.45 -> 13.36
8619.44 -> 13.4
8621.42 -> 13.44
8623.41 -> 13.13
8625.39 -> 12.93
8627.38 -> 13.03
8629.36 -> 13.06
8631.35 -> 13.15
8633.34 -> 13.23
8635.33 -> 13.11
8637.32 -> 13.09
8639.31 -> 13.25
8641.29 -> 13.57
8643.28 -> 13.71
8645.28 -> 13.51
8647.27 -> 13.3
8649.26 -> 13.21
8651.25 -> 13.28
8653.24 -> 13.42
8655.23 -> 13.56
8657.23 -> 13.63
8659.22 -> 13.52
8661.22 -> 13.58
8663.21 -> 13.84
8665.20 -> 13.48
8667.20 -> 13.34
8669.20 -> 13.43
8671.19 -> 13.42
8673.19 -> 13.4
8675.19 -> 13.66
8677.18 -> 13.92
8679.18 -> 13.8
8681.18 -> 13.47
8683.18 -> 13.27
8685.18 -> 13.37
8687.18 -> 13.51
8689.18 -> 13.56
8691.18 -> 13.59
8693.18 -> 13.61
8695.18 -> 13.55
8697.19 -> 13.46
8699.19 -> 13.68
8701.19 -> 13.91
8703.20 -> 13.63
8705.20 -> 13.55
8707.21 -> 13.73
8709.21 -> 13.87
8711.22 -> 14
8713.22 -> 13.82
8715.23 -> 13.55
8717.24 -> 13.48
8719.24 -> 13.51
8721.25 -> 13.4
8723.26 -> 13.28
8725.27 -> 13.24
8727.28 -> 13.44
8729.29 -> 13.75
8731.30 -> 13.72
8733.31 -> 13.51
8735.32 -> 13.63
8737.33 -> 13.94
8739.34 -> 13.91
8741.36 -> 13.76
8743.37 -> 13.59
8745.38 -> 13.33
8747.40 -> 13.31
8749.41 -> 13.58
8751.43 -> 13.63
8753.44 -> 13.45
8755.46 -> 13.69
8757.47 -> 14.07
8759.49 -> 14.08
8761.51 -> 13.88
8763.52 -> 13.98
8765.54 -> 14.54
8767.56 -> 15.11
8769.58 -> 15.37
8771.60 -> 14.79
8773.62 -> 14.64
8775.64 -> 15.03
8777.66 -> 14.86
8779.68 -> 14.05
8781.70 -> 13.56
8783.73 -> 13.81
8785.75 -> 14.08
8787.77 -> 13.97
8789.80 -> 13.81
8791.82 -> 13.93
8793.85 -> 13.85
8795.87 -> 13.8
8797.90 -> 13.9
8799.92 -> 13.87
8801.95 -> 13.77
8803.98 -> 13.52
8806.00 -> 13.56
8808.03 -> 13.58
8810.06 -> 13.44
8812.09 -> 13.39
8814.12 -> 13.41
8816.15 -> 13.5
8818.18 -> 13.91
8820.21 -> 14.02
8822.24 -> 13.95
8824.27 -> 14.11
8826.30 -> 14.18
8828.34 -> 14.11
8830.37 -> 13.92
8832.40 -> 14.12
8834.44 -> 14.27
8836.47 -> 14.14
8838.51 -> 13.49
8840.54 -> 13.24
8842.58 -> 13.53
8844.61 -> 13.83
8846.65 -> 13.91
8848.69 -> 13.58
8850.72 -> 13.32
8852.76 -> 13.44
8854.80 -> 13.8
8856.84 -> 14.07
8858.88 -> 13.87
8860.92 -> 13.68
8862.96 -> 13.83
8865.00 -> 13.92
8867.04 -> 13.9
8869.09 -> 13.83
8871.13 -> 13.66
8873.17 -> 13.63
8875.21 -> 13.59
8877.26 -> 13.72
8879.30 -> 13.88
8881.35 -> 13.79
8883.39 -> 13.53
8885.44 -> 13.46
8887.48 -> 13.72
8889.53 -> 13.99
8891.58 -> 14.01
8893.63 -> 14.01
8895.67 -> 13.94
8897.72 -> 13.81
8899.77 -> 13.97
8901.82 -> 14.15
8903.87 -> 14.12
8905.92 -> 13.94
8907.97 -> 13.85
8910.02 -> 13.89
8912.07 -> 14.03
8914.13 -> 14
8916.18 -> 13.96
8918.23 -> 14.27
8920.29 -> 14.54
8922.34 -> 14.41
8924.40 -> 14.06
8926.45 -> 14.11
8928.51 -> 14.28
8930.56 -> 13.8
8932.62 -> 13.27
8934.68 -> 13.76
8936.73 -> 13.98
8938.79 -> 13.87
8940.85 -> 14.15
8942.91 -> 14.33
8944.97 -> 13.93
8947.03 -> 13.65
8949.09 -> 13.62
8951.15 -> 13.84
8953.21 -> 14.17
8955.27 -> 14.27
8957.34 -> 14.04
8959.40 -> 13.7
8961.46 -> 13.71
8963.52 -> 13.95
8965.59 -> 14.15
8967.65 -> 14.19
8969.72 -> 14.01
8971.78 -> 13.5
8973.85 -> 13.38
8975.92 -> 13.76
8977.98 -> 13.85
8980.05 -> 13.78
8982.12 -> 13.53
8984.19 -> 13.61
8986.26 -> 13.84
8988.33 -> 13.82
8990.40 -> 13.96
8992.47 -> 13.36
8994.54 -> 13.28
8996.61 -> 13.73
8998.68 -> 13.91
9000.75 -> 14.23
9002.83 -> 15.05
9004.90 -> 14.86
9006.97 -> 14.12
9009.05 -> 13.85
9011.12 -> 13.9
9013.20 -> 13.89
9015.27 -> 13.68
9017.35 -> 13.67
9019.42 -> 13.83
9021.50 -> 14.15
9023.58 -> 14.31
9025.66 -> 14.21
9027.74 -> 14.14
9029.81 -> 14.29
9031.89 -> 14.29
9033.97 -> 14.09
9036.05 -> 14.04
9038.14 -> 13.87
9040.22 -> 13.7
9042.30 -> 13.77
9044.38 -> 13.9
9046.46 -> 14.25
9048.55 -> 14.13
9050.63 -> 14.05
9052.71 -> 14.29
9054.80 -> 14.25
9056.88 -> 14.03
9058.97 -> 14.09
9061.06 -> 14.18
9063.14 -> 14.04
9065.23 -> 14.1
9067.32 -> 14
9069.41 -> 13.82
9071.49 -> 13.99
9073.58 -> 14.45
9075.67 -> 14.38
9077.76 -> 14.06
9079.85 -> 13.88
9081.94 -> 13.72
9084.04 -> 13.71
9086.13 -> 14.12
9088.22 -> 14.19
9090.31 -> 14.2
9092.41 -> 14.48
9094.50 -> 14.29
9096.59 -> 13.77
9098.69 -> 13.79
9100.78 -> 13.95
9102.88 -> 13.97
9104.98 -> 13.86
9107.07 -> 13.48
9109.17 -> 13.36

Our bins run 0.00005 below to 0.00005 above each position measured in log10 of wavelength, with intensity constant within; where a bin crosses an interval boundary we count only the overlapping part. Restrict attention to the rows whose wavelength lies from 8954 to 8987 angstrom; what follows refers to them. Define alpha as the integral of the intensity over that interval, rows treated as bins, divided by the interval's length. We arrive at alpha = 13.83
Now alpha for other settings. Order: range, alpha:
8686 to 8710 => 13.63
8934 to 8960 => 13.95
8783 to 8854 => 13.78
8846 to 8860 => 13.71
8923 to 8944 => 13.97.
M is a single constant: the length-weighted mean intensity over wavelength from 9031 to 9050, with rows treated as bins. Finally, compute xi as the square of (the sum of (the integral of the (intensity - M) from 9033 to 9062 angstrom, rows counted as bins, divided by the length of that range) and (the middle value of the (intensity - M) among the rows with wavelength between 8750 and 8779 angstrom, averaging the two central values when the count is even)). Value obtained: 0.125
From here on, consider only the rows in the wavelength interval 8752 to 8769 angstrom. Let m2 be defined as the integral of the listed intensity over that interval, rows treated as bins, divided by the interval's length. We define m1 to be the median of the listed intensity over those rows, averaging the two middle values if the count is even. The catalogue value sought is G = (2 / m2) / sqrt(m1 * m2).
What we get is 0.0101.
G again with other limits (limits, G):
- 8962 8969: 0.0101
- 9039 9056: 0.0101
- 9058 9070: 0.0101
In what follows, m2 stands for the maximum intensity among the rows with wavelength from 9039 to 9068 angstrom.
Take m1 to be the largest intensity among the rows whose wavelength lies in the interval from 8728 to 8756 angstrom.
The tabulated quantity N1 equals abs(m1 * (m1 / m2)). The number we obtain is 13.6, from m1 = 13.94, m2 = 14.29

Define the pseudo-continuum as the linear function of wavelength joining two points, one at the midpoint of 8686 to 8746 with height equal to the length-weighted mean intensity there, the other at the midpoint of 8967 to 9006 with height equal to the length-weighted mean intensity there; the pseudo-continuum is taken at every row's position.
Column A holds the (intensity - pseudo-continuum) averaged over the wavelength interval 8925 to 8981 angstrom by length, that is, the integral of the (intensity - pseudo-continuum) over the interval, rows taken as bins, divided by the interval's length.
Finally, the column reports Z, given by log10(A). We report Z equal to -1.30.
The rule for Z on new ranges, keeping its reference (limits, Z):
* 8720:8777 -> -0.57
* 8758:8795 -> -0.21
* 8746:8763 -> -1.26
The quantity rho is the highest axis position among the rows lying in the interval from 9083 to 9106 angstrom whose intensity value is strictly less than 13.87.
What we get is 9104.98 angstrom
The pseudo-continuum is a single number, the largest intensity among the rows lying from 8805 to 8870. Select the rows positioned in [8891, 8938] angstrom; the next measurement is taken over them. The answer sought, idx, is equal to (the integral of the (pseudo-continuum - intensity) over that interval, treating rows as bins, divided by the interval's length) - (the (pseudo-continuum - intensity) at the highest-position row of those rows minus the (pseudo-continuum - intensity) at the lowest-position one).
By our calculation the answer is 0.2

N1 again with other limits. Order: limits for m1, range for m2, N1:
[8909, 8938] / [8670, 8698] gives 15.2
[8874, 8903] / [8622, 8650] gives 14.6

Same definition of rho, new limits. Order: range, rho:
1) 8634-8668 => 8667.20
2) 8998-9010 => 9009.05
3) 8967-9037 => 9019.42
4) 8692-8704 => 8703.20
